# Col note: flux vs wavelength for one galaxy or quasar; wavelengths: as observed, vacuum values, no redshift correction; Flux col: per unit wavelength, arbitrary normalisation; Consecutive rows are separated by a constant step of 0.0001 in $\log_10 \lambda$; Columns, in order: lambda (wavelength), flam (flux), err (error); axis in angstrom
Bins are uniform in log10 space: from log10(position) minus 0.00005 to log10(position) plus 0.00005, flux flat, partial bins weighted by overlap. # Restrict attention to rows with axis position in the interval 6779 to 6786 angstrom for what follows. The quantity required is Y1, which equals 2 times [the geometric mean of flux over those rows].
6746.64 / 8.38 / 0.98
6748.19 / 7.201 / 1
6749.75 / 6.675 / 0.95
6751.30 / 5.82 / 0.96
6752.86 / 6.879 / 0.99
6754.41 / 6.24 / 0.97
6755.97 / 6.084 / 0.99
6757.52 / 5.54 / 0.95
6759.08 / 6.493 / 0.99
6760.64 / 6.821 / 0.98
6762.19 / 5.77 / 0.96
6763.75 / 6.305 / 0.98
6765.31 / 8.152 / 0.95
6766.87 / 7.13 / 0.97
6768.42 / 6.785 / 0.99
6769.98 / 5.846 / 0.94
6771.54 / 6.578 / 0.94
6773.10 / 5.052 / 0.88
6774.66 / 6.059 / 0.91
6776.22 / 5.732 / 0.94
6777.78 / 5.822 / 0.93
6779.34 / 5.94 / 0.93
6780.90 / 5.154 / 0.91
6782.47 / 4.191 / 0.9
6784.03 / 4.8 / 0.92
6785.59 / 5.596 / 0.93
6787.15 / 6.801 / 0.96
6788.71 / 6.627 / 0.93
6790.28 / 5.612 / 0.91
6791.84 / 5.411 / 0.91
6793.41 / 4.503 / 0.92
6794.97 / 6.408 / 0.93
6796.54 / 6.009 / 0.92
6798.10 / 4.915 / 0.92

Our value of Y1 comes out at 10.2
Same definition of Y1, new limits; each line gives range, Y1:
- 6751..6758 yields 12.2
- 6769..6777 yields 11.7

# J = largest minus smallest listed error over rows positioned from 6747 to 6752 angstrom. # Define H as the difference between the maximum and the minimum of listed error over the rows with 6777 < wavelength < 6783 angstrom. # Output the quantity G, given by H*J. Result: 0.0015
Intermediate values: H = 0.030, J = 0.050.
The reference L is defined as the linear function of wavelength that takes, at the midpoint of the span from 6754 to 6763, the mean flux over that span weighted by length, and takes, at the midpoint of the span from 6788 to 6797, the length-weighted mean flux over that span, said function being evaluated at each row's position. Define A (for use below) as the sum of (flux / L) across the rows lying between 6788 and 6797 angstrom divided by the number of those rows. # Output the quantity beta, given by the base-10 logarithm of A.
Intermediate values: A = 1.00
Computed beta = 0.00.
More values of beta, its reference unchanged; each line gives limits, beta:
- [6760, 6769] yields 0.05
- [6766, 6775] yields 0.02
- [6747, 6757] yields 0.02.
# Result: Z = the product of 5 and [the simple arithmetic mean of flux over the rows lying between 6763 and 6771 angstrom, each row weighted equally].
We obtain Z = 34.2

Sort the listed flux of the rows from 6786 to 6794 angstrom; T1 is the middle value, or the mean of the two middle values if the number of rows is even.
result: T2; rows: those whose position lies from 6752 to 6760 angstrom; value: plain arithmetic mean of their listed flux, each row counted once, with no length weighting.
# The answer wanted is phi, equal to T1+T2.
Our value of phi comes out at 11.9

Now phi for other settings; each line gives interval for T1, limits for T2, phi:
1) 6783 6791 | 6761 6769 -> 12.4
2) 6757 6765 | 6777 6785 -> 11.5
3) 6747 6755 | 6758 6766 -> 13.4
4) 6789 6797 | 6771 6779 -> 11.5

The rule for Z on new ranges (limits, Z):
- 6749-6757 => 31.7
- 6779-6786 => 25.7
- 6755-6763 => 30.7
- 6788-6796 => 28.6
